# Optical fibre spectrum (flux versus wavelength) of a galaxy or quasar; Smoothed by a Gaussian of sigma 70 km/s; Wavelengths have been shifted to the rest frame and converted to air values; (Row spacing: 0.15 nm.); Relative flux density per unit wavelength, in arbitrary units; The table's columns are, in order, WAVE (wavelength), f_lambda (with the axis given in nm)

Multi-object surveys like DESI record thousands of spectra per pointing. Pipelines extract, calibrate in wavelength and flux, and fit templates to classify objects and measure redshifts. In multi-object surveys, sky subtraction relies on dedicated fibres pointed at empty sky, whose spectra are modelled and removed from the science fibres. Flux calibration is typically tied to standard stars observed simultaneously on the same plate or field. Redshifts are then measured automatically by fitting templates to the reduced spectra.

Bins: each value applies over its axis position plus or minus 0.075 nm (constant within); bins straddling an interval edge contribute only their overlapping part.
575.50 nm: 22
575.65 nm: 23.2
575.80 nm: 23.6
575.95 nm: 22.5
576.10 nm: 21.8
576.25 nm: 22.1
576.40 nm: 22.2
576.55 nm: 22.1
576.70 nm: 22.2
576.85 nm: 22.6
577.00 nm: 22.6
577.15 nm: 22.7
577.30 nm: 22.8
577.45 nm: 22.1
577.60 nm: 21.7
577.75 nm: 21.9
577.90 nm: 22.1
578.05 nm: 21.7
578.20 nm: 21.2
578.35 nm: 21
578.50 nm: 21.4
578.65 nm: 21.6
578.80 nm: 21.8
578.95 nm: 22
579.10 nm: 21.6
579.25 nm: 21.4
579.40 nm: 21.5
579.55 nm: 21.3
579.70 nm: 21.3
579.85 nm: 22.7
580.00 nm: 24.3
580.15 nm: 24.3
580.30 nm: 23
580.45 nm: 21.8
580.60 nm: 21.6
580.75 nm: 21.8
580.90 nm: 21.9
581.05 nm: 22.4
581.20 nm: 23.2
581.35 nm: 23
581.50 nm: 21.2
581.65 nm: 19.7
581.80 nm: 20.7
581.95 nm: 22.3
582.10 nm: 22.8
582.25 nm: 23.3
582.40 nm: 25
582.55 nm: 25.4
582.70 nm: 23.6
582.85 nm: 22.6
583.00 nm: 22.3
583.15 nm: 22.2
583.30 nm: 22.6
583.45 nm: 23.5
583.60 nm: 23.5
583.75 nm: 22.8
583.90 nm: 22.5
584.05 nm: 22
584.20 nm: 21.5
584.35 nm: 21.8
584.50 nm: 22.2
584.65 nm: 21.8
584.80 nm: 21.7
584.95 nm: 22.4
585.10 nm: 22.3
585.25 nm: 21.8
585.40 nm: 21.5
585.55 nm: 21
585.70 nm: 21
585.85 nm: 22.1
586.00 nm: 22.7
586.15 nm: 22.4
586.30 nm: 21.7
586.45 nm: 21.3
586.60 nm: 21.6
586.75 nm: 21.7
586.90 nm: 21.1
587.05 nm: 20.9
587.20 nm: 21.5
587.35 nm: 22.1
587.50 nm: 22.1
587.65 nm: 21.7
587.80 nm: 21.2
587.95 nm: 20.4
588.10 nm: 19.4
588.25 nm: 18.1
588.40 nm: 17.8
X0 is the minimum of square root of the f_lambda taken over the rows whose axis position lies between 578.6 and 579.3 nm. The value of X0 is 4.63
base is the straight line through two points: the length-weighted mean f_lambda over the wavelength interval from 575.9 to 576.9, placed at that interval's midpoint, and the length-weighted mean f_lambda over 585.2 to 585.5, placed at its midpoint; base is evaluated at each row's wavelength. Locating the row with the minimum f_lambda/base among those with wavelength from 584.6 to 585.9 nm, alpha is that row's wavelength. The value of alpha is 585.55 nm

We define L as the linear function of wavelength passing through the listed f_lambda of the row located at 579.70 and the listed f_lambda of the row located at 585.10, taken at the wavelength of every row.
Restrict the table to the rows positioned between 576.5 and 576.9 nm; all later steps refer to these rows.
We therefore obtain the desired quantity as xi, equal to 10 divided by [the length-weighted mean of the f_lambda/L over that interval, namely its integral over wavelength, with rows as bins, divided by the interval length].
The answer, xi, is 9.3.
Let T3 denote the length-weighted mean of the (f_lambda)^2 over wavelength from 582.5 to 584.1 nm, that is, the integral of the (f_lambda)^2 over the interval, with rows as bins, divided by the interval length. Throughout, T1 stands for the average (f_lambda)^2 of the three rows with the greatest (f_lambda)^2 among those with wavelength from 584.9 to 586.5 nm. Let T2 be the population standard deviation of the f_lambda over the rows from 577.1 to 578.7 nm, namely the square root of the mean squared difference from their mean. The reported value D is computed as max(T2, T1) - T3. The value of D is -22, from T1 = 506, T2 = 0.54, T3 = 529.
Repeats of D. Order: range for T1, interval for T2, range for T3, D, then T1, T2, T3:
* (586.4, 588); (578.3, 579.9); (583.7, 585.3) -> -4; 483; 0.43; 487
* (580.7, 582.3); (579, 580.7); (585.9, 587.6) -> 64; 537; 1.10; 473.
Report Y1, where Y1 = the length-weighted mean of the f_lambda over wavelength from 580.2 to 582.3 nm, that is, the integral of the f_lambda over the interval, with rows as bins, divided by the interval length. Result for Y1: 22.1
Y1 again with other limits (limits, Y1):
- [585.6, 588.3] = 21.3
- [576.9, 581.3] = 22.1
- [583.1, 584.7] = 22.4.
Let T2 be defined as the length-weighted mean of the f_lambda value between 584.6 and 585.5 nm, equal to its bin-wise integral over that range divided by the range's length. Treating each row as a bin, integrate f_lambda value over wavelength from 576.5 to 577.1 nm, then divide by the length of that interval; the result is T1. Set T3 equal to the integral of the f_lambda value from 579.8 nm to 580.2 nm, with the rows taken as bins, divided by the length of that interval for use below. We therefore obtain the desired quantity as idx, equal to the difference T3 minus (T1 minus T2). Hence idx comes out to 23.3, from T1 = 22.4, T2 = 21.9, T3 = 23.8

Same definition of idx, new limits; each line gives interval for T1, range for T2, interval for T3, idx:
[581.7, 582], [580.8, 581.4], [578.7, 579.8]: 22.9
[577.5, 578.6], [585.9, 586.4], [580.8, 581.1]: 22.7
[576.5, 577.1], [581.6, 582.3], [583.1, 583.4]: 21.9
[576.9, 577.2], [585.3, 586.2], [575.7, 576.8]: 21.5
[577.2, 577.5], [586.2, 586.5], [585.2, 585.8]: 20.4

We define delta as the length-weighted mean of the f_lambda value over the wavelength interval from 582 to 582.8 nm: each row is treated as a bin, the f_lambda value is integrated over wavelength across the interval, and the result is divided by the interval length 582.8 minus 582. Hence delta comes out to 23.9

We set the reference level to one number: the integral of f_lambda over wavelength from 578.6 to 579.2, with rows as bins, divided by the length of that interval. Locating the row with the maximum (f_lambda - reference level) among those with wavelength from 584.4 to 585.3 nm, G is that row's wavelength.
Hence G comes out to 584.95 nm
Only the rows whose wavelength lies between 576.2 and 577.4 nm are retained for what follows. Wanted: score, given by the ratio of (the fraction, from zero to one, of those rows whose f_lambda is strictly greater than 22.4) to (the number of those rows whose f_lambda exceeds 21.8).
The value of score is 0.06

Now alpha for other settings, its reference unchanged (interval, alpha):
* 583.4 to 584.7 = 584.20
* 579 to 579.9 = 579.55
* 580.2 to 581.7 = 581.65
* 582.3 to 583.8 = 583.15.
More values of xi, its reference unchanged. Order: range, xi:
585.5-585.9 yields 10.5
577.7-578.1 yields 9.6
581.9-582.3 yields 9.5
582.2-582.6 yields 8.9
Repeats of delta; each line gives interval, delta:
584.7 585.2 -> 22.1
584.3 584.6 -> 22.0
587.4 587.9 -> 21.6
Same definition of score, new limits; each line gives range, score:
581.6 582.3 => 0.13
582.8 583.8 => 0.10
